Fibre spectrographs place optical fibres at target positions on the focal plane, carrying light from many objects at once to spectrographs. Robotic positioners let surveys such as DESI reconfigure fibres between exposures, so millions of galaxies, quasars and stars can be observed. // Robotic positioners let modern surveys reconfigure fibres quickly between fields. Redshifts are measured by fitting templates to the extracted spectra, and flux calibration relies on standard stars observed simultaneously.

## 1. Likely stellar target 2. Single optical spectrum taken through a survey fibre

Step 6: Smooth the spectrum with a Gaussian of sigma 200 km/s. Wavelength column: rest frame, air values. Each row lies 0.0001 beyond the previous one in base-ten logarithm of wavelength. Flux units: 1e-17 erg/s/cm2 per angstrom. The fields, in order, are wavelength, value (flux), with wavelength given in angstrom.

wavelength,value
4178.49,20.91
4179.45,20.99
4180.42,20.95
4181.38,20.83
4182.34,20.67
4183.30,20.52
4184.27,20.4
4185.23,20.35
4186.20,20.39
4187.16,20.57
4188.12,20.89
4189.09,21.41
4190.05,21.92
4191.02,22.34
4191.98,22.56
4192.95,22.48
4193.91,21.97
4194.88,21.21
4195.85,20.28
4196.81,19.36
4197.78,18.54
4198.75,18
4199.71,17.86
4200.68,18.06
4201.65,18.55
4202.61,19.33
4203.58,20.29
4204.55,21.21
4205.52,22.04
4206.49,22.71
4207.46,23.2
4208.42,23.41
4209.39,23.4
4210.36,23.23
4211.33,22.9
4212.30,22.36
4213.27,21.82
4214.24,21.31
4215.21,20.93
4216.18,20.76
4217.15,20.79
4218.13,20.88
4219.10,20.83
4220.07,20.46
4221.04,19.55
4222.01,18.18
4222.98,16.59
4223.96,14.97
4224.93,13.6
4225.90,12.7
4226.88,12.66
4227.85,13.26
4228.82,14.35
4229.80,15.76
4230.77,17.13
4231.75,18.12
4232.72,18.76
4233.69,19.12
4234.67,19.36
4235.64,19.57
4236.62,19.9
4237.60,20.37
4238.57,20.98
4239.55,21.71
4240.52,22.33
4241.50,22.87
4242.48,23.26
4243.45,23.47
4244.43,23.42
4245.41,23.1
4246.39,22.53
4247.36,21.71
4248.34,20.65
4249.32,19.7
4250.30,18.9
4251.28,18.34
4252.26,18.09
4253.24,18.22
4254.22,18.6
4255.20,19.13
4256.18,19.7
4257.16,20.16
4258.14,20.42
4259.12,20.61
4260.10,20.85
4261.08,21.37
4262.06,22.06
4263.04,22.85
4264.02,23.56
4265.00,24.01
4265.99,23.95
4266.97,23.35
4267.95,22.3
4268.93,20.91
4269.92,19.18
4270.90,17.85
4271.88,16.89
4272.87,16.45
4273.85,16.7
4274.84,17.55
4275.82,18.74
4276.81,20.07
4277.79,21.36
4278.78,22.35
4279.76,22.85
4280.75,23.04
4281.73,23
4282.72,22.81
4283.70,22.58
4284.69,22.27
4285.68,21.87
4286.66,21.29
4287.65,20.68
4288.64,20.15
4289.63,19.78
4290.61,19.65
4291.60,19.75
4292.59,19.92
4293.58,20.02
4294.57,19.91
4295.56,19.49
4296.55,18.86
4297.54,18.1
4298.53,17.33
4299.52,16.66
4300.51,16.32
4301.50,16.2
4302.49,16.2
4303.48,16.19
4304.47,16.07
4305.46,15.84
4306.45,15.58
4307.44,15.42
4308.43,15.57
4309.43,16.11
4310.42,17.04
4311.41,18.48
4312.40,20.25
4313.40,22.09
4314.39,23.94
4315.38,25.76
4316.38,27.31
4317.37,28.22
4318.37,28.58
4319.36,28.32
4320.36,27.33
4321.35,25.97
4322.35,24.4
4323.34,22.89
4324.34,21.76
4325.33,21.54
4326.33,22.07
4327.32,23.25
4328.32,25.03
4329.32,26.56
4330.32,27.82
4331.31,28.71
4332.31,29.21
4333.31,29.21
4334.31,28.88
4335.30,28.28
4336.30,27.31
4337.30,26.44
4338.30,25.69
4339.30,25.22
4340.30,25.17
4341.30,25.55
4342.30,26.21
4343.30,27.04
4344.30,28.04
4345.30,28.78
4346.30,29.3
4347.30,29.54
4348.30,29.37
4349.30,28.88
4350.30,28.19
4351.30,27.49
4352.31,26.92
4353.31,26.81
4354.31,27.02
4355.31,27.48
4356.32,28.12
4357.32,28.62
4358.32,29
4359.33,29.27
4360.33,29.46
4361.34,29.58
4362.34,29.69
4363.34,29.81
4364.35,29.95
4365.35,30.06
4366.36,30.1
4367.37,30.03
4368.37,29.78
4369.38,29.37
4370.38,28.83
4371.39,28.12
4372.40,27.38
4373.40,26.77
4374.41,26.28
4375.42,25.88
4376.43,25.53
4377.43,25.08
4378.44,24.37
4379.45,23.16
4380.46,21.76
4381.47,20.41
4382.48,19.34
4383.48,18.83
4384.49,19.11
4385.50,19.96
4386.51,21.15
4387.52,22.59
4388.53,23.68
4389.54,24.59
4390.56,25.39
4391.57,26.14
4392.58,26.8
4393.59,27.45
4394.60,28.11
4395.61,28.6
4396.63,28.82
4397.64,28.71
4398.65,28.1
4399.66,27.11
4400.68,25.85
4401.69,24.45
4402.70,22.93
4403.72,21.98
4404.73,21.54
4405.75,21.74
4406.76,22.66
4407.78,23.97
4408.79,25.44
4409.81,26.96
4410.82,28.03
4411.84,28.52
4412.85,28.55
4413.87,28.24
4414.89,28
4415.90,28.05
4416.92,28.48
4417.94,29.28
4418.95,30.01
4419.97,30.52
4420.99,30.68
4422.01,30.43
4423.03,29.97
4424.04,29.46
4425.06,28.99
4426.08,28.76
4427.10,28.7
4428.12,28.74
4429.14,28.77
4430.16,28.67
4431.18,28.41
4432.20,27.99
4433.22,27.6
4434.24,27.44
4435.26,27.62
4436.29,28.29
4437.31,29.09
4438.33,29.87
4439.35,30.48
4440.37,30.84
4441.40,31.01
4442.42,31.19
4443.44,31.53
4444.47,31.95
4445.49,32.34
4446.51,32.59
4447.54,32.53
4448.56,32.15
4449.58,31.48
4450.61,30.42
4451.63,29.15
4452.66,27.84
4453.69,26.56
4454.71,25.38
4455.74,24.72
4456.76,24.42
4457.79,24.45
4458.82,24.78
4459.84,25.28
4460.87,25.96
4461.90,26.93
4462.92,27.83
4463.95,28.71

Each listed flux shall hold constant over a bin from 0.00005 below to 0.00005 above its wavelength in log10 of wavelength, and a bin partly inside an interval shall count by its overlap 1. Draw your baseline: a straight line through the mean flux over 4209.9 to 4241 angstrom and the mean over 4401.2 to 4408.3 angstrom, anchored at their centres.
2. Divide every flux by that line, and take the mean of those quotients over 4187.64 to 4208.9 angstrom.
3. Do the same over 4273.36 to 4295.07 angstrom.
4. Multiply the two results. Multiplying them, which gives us 1.17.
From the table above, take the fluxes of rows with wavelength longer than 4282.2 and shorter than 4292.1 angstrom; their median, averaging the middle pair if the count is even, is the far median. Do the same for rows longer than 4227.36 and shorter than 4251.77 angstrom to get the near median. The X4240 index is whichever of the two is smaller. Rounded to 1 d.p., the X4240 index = 19.9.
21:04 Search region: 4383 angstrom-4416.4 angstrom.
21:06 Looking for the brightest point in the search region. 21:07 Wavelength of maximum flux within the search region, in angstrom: 4396.63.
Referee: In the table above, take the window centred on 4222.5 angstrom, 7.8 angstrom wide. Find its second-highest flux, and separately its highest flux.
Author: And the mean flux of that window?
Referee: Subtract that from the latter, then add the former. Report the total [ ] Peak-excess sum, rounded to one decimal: 24.2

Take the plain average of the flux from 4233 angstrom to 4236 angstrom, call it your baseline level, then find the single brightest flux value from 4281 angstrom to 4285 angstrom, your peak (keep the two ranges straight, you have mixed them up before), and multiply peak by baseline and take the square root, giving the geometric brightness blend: 21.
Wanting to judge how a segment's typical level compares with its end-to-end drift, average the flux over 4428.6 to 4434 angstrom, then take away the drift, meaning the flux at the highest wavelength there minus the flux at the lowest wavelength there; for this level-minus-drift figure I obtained 29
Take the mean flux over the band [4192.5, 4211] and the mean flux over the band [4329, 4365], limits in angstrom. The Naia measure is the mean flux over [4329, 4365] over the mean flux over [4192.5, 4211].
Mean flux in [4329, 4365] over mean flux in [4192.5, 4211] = 1.35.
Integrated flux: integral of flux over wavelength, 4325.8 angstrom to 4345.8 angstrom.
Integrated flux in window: 534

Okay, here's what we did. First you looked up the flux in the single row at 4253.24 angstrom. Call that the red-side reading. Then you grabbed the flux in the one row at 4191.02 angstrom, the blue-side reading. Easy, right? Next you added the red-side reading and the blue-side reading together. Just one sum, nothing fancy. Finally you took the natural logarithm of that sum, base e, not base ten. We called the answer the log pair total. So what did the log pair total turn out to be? 3.70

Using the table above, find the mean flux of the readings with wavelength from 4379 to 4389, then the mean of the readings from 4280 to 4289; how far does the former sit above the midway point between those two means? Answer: -0.5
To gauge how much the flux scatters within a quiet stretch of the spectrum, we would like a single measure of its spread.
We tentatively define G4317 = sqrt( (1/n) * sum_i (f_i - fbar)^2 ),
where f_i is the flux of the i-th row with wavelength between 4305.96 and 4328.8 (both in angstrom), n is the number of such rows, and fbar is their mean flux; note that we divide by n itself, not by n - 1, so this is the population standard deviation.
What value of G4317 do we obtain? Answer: 4.3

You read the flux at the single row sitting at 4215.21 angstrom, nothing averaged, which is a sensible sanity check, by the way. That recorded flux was 20.93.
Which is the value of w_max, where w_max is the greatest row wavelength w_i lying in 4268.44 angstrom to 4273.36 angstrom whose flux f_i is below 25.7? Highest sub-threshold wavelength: 4272.87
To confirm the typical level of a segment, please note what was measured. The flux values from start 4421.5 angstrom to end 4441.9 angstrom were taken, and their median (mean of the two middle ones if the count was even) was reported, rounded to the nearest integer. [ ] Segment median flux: 29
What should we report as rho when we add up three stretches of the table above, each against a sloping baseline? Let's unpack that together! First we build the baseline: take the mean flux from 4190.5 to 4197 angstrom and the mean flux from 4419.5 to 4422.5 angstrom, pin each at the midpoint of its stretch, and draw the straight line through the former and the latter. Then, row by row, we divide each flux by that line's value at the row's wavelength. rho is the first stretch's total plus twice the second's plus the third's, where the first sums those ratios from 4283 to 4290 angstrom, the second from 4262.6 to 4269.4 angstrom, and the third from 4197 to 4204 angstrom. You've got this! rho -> 25.1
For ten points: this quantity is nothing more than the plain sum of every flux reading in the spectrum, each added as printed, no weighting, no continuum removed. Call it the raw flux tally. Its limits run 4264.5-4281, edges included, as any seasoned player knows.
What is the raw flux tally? 348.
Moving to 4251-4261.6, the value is 215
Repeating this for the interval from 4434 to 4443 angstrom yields 266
